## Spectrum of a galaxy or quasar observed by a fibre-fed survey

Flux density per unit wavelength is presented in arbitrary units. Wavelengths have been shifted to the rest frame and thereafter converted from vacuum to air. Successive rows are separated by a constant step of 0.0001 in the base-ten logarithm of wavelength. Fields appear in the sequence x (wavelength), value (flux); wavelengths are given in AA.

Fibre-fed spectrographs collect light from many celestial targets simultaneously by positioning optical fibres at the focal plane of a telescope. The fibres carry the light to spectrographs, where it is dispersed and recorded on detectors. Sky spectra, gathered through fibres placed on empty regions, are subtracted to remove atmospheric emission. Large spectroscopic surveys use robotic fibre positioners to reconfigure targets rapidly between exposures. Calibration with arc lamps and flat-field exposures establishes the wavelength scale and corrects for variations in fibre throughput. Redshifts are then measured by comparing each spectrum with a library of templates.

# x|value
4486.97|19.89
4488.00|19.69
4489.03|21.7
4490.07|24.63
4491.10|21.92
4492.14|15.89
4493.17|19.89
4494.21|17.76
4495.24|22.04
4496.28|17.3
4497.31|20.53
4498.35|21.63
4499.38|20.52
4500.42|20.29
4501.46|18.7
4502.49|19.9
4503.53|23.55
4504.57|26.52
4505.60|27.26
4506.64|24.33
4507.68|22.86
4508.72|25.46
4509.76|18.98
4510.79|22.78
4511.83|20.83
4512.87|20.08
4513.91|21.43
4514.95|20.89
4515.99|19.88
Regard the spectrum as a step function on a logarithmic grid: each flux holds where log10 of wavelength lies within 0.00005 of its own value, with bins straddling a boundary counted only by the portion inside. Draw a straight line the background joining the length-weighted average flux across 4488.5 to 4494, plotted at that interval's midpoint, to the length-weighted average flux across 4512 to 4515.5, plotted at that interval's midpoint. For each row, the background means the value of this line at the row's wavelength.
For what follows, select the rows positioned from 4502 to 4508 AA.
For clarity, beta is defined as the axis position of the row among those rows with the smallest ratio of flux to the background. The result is 4502.49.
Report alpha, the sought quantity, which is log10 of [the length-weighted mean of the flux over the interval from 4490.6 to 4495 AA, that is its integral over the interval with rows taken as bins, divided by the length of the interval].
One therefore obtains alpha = 1.28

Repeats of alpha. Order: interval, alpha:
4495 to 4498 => 1.30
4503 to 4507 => 1.41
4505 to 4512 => 1.37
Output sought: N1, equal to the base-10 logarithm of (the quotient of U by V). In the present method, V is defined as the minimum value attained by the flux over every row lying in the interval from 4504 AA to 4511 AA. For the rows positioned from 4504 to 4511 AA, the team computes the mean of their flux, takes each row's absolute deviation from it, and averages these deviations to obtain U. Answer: -0.95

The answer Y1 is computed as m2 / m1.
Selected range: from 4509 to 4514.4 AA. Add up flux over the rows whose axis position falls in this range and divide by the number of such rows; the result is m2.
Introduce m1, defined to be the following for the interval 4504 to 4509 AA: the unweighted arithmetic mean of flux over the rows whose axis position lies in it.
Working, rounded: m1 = 25.3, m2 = 20.8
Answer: 0.82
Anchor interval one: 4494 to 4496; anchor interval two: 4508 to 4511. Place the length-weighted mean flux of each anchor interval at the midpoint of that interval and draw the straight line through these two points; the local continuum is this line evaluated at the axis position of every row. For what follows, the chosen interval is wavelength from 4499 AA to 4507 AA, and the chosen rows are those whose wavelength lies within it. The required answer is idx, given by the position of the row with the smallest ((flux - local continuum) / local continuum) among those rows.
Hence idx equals 4501.46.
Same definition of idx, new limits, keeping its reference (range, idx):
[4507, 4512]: 4509.76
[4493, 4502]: 4496.28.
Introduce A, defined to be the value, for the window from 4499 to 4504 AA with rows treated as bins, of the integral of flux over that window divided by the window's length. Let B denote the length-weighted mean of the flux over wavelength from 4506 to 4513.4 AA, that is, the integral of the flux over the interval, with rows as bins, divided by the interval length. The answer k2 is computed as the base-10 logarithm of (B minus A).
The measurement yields 0.2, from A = 20.5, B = 22.3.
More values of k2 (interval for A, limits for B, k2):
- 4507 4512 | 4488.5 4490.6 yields -0.1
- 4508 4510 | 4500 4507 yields -0.6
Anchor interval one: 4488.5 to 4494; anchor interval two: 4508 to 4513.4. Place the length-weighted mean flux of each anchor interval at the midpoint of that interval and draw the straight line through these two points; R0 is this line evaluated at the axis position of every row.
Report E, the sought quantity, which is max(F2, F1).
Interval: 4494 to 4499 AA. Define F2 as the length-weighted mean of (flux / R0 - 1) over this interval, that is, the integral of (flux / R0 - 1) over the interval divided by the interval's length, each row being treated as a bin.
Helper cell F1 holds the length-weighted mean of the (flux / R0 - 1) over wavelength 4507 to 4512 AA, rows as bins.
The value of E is 0.034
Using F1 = 0.034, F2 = -0.04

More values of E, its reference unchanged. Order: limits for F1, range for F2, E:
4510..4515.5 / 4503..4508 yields 0.167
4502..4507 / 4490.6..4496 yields 0.140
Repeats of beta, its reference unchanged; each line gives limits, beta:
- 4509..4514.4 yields 4509.76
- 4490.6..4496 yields 4492.14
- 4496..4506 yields 4496.28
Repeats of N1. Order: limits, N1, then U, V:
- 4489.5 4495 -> -0.79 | 2.61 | 15.89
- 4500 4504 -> -1.10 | 1.47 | 18.7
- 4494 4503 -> -1.13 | 1.29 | 17.3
